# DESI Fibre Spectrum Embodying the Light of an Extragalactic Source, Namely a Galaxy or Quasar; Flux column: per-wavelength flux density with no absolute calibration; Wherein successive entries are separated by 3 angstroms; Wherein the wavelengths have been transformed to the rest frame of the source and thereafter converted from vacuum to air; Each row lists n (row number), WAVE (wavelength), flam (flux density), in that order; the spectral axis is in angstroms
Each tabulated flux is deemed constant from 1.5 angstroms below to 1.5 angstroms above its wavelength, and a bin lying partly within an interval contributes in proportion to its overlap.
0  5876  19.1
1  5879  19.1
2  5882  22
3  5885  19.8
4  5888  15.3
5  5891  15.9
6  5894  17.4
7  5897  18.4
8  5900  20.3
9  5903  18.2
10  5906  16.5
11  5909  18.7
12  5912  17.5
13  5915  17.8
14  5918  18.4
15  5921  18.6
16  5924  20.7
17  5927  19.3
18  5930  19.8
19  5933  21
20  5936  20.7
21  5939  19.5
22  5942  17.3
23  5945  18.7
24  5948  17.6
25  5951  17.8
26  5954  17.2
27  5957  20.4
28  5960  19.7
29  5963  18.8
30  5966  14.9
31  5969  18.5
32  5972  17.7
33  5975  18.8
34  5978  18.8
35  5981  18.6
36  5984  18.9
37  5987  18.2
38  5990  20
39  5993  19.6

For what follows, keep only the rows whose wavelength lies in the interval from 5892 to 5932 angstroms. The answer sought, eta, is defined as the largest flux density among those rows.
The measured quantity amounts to 20.7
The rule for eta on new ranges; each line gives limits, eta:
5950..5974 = 20.4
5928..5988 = 21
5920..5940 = 21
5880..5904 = 22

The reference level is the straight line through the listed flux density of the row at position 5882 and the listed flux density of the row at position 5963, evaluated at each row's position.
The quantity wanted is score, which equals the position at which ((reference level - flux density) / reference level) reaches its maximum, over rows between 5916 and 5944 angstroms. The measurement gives 5942 angstroms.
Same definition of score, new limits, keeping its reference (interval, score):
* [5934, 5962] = 5942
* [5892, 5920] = 5906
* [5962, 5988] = 5966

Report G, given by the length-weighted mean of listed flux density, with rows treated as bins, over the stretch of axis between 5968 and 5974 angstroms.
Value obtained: 18.1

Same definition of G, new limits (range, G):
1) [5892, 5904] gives 18.5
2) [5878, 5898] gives 18.2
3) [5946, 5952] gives 17.8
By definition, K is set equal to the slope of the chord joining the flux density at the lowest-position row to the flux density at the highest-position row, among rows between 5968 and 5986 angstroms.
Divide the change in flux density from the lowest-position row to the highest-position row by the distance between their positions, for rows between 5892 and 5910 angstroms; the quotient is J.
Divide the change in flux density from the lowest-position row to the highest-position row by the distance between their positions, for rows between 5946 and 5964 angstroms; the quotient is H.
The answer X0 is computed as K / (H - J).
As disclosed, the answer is -4.0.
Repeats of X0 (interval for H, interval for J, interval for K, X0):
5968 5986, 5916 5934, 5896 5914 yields 0.4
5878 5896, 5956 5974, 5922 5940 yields -1.2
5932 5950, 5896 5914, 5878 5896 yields 0.7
